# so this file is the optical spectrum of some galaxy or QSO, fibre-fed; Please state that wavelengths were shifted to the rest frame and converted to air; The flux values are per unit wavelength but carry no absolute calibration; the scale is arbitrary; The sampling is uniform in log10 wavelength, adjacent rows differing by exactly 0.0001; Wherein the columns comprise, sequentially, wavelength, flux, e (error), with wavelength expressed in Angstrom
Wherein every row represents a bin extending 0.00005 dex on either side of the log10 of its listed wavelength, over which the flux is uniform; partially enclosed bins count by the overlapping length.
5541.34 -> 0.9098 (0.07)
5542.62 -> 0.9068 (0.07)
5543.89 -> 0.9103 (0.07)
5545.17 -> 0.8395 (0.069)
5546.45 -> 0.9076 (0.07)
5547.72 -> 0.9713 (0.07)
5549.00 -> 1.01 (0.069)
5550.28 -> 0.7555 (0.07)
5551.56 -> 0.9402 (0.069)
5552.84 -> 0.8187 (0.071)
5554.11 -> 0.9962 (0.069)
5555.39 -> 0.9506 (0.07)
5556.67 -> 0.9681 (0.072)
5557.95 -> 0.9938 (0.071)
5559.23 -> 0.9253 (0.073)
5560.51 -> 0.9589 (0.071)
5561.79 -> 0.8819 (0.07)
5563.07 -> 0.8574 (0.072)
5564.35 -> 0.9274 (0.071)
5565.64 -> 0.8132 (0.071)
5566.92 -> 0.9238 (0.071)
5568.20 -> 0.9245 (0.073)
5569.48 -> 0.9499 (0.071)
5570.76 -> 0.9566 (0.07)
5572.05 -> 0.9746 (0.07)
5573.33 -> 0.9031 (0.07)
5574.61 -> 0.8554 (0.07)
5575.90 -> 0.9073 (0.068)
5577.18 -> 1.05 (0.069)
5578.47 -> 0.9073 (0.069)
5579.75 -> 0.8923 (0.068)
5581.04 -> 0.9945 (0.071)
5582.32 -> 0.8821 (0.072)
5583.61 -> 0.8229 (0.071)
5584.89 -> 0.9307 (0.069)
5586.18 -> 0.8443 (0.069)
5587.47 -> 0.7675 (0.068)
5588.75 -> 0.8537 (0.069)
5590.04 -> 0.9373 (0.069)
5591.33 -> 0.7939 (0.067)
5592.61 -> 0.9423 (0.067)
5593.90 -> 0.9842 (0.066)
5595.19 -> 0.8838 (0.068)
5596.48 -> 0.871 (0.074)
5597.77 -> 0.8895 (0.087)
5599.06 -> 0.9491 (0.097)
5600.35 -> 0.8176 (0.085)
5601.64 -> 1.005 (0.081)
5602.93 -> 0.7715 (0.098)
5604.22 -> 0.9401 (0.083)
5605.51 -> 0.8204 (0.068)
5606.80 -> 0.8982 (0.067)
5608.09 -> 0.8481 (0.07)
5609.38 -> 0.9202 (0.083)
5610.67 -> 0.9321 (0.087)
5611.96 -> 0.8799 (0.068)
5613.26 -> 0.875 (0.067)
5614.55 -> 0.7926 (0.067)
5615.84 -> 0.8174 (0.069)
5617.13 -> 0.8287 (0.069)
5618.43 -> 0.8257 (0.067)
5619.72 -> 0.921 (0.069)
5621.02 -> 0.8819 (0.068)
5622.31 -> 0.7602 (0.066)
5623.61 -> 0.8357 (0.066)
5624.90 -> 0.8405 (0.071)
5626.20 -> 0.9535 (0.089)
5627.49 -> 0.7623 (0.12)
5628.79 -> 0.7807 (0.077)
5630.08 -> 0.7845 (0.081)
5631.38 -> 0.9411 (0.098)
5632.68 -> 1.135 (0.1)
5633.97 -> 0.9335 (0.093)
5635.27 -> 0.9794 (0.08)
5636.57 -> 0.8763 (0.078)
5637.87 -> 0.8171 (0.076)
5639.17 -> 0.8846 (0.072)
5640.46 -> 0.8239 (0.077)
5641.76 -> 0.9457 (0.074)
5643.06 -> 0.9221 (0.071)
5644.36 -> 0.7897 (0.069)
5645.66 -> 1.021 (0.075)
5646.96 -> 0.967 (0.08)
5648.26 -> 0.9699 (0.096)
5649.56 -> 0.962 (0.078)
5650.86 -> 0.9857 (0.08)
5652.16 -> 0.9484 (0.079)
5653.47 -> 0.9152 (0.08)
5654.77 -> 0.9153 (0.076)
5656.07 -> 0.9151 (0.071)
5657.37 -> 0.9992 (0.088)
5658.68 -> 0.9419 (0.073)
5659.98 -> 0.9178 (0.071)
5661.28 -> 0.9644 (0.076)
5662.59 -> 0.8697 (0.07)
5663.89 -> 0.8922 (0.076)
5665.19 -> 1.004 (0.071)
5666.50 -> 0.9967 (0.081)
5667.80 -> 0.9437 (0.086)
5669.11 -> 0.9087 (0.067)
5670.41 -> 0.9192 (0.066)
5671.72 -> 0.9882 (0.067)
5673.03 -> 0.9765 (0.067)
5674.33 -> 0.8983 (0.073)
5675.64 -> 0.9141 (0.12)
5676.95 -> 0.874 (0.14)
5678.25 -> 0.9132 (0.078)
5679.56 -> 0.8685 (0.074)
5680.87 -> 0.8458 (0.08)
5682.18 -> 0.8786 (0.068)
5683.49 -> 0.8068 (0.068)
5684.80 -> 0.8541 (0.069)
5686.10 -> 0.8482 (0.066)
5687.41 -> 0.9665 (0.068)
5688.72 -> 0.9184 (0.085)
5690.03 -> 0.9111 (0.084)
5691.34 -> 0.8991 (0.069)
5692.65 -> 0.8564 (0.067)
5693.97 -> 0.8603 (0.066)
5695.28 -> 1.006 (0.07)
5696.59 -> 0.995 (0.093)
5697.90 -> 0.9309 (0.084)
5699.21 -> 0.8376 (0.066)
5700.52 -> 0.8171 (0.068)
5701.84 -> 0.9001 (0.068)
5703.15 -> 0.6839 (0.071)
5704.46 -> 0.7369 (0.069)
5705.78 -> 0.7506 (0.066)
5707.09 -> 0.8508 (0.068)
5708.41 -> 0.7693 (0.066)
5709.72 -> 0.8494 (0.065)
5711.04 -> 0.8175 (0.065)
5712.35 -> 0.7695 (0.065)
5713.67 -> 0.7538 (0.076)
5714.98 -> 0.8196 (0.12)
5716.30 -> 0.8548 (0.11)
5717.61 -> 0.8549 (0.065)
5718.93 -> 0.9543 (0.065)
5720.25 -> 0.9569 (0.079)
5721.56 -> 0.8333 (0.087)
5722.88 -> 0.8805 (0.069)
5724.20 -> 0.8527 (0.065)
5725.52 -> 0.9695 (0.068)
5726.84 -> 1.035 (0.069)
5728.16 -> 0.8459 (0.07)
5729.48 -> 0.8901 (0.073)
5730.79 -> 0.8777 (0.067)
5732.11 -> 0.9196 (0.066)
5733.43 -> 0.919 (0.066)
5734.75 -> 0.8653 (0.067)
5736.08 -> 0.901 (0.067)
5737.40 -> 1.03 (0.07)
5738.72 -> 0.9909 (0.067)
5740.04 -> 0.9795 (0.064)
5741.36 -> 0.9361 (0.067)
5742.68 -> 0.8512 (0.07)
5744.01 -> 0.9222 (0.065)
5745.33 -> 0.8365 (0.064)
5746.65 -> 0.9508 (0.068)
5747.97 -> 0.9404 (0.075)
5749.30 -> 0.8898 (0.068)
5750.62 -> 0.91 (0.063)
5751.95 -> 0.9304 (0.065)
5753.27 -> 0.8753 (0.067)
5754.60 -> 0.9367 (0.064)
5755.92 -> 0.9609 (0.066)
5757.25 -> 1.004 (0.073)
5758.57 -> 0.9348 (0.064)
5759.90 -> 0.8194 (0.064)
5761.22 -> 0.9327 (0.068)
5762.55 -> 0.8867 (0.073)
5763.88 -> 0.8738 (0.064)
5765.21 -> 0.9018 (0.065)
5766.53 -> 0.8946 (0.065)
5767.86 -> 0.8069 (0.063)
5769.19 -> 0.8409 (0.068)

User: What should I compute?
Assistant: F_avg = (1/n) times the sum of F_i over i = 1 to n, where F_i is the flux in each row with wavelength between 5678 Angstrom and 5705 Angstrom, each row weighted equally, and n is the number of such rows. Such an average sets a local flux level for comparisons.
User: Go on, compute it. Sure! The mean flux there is 0.87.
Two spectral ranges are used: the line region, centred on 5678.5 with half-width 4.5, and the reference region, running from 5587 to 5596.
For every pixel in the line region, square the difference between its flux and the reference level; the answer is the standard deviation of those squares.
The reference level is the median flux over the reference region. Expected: 0.0005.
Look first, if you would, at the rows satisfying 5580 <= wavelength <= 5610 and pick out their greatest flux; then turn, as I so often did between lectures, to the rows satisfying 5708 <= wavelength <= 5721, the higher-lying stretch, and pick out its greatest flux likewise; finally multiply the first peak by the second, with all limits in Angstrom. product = 0.96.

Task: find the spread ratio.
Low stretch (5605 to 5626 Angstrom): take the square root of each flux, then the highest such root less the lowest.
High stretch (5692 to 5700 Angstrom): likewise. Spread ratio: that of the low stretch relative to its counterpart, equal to 1.1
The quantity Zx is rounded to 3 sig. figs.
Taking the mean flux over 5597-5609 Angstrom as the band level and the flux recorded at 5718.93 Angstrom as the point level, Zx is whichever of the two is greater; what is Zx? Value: 0.954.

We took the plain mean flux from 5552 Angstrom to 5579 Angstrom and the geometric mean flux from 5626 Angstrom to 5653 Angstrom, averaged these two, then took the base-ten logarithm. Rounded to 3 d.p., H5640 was -0.037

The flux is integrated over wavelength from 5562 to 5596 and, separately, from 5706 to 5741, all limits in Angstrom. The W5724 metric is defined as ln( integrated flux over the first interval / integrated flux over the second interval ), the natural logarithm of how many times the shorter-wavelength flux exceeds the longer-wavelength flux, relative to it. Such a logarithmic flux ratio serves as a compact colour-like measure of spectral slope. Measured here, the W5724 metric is -0.01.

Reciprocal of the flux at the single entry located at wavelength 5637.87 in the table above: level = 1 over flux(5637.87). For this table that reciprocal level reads 1.22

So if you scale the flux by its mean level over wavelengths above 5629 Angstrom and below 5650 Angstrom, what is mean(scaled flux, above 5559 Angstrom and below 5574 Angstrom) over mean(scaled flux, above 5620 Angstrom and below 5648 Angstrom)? 1.03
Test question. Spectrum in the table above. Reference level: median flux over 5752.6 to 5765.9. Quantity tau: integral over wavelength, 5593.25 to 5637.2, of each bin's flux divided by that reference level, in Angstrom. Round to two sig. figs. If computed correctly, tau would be 42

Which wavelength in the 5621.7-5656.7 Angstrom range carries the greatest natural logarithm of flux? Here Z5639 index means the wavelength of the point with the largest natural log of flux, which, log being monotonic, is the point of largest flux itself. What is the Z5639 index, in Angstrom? 5632.68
